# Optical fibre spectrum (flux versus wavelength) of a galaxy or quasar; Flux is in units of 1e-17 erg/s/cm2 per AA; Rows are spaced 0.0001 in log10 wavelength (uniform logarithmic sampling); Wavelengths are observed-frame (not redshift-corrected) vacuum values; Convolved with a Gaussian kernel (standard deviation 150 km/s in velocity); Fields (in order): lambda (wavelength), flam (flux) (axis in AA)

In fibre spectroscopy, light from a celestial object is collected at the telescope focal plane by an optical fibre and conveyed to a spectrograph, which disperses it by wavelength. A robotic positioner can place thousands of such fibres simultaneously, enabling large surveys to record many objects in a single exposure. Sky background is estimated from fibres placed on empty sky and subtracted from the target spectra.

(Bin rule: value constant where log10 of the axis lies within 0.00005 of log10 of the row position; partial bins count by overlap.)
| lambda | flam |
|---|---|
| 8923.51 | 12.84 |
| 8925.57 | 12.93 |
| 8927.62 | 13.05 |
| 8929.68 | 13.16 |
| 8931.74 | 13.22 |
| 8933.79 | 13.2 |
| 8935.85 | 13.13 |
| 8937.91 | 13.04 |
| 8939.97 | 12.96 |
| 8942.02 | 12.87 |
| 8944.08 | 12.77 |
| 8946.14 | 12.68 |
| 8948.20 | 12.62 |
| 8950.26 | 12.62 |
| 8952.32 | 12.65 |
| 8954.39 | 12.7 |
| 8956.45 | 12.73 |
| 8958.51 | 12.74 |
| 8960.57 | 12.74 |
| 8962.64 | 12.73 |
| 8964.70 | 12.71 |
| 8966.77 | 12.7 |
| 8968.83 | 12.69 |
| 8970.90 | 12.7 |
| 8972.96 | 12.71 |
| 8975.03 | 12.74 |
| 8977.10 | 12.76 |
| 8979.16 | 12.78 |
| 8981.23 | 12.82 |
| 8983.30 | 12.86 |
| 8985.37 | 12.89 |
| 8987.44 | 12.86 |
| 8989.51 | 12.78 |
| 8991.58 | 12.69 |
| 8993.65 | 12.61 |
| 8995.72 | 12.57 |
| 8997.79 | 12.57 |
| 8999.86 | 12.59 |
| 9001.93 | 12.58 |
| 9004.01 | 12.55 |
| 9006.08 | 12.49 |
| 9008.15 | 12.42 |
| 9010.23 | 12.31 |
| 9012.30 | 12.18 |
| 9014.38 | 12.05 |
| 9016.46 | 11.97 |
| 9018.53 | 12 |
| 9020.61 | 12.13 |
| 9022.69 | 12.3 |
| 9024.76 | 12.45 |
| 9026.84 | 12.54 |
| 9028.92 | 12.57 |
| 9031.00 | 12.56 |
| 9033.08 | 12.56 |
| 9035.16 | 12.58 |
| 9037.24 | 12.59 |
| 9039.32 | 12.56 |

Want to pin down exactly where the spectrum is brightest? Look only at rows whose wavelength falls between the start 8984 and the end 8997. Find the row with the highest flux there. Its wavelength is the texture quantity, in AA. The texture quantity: 8985.37 AA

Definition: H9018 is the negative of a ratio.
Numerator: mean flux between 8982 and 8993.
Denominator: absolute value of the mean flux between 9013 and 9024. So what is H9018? -1.06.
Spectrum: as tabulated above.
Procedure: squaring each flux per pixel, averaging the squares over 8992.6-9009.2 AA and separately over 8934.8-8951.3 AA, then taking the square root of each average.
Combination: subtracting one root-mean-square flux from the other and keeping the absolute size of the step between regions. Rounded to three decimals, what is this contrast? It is 0.290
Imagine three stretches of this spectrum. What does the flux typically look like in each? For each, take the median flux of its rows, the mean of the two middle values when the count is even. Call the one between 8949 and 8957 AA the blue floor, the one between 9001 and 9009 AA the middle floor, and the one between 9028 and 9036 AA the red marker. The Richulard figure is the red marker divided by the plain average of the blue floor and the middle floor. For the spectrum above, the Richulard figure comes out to 1.00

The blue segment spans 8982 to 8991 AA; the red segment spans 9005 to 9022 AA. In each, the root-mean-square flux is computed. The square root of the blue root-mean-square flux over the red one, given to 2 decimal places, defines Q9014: 1.03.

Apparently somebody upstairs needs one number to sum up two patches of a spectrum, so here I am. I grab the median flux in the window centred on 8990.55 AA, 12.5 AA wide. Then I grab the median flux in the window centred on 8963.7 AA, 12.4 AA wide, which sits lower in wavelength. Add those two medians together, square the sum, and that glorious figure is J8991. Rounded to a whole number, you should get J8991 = 648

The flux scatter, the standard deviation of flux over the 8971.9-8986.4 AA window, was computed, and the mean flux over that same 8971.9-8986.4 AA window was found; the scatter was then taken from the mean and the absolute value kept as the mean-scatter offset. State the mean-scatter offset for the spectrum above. 12.7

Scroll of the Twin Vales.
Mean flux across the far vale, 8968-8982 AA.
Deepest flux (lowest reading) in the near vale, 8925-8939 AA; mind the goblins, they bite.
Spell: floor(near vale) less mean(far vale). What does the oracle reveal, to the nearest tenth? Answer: 0.2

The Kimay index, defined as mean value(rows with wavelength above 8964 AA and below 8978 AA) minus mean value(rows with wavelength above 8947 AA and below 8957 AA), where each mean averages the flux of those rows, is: 0.05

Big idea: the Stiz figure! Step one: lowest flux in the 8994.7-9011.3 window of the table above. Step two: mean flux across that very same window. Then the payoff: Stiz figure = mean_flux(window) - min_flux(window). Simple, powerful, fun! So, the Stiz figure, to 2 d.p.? 0.20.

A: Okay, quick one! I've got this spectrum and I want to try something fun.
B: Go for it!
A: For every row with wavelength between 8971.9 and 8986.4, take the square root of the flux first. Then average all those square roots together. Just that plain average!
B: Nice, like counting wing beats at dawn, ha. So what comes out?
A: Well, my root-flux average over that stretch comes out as 3.58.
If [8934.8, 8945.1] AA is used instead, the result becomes 3.60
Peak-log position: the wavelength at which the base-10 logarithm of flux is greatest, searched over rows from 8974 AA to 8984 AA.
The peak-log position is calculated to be 8983.30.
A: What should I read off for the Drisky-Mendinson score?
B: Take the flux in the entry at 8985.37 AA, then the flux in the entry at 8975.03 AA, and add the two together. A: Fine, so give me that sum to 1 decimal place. 25.6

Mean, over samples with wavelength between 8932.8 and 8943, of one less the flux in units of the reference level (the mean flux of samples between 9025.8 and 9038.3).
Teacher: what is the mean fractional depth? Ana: -0.04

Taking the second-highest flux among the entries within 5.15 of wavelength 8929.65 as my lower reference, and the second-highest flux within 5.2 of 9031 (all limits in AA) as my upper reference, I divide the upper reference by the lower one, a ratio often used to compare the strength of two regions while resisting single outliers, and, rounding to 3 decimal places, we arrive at 0.952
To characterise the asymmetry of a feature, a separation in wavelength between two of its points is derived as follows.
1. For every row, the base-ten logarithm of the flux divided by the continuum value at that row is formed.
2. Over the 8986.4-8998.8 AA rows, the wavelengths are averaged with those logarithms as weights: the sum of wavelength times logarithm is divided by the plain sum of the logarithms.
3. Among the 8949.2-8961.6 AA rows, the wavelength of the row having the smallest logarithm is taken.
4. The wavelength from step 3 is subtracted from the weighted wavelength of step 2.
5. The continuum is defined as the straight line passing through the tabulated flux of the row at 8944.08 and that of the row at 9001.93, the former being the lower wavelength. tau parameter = 37.6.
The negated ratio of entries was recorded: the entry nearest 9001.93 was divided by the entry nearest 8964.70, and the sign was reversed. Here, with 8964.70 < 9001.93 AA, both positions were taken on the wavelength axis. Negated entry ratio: -0.990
